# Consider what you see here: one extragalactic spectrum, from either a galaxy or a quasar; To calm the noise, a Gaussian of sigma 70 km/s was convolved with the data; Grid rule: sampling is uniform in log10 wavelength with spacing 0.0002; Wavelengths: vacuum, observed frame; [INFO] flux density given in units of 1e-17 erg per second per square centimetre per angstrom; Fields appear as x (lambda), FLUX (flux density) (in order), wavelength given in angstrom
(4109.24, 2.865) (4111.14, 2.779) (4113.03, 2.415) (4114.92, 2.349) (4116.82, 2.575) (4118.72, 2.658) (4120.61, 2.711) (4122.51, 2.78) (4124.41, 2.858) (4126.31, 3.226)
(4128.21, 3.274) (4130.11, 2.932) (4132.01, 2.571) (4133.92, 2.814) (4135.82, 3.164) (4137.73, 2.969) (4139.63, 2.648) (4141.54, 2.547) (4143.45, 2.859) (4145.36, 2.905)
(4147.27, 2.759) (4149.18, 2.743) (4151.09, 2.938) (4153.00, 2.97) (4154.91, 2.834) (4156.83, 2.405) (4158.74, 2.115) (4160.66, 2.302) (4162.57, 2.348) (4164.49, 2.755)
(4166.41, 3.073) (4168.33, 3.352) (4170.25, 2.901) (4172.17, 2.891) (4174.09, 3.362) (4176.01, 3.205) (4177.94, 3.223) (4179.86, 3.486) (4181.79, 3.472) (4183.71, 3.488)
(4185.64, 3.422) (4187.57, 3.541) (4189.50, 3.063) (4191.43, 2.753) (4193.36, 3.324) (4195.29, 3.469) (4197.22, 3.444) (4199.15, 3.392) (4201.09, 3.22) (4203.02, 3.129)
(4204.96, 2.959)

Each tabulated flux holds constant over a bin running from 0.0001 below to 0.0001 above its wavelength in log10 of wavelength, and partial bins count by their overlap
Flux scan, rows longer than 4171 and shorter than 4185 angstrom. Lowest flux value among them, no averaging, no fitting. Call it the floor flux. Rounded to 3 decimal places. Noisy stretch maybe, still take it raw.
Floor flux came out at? 2.891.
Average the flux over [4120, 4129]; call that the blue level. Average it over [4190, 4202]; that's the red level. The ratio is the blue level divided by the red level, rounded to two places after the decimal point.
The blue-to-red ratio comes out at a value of 0.91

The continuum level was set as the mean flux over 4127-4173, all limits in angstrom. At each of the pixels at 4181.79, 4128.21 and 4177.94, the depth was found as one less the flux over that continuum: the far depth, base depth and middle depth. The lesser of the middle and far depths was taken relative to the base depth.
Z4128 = 1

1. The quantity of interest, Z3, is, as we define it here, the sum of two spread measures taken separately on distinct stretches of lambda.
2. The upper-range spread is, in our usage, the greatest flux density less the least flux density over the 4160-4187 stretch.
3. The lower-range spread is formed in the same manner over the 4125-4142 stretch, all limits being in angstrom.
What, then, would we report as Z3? 1.91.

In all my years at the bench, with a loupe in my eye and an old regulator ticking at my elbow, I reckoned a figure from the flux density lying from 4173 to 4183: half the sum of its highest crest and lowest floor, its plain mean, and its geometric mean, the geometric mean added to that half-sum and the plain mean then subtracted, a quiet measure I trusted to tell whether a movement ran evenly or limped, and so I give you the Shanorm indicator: 3.34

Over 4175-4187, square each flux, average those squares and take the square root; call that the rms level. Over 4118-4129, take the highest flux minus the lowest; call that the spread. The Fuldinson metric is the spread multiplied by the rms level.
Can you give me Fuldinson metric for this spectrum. 2.1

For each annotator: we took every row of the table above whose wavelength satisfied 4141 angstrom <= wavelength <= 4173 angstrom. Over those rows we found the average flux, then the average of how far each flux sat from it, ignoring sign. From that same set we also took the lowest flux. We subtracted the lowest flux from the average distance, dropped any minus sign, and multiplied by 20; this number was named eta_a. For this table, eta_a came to 38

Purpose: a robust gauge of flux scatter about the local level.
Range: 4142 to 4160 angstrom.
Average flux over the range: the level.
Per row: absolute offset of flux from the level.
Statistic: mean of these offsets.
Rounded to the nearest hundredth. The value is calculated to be 0.21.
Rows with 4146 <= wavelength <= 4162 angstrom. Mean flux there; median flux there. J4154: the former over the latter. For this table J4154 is 0.96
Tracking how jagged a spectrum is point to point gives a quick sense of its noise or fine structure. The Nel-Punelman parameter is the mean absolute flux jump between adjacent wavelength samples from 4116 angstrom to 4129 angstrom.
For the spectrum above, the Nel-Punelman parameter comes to 0.12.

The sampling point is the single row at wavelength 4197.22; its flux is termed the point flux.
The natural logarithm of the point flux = 1.24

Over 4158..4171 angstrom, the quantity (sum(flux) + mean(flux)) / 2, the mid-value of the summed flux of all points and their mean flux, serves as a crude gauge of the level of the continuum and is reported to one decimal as 10.8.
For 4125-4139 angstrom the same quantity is 12.0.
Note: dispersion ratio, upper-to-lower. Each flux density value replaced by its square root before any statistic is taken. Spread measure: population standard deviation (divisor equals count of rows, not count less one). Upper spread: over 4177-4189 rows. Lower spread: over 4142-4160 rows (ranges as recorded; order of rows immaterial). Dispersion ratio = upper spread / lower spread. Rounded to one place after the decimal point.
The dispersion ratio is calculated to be 0.3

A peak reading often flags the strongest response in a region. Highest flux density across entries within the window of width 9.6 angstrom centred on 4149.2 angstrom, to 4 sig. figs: 2.970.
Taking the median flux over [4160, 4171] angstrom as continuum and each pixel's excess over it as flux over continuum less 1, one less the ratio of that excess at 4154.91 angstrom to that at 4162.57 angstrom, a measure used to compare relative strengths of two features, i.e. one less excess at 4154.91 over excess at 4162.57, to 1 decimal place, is 1.0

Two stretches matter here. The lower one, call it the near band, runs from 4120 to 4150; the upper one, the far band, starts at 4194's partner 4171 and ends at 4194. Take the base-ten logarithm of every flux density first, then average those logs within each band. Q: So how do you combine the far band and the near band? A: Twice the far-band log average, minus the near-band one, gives 0.57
